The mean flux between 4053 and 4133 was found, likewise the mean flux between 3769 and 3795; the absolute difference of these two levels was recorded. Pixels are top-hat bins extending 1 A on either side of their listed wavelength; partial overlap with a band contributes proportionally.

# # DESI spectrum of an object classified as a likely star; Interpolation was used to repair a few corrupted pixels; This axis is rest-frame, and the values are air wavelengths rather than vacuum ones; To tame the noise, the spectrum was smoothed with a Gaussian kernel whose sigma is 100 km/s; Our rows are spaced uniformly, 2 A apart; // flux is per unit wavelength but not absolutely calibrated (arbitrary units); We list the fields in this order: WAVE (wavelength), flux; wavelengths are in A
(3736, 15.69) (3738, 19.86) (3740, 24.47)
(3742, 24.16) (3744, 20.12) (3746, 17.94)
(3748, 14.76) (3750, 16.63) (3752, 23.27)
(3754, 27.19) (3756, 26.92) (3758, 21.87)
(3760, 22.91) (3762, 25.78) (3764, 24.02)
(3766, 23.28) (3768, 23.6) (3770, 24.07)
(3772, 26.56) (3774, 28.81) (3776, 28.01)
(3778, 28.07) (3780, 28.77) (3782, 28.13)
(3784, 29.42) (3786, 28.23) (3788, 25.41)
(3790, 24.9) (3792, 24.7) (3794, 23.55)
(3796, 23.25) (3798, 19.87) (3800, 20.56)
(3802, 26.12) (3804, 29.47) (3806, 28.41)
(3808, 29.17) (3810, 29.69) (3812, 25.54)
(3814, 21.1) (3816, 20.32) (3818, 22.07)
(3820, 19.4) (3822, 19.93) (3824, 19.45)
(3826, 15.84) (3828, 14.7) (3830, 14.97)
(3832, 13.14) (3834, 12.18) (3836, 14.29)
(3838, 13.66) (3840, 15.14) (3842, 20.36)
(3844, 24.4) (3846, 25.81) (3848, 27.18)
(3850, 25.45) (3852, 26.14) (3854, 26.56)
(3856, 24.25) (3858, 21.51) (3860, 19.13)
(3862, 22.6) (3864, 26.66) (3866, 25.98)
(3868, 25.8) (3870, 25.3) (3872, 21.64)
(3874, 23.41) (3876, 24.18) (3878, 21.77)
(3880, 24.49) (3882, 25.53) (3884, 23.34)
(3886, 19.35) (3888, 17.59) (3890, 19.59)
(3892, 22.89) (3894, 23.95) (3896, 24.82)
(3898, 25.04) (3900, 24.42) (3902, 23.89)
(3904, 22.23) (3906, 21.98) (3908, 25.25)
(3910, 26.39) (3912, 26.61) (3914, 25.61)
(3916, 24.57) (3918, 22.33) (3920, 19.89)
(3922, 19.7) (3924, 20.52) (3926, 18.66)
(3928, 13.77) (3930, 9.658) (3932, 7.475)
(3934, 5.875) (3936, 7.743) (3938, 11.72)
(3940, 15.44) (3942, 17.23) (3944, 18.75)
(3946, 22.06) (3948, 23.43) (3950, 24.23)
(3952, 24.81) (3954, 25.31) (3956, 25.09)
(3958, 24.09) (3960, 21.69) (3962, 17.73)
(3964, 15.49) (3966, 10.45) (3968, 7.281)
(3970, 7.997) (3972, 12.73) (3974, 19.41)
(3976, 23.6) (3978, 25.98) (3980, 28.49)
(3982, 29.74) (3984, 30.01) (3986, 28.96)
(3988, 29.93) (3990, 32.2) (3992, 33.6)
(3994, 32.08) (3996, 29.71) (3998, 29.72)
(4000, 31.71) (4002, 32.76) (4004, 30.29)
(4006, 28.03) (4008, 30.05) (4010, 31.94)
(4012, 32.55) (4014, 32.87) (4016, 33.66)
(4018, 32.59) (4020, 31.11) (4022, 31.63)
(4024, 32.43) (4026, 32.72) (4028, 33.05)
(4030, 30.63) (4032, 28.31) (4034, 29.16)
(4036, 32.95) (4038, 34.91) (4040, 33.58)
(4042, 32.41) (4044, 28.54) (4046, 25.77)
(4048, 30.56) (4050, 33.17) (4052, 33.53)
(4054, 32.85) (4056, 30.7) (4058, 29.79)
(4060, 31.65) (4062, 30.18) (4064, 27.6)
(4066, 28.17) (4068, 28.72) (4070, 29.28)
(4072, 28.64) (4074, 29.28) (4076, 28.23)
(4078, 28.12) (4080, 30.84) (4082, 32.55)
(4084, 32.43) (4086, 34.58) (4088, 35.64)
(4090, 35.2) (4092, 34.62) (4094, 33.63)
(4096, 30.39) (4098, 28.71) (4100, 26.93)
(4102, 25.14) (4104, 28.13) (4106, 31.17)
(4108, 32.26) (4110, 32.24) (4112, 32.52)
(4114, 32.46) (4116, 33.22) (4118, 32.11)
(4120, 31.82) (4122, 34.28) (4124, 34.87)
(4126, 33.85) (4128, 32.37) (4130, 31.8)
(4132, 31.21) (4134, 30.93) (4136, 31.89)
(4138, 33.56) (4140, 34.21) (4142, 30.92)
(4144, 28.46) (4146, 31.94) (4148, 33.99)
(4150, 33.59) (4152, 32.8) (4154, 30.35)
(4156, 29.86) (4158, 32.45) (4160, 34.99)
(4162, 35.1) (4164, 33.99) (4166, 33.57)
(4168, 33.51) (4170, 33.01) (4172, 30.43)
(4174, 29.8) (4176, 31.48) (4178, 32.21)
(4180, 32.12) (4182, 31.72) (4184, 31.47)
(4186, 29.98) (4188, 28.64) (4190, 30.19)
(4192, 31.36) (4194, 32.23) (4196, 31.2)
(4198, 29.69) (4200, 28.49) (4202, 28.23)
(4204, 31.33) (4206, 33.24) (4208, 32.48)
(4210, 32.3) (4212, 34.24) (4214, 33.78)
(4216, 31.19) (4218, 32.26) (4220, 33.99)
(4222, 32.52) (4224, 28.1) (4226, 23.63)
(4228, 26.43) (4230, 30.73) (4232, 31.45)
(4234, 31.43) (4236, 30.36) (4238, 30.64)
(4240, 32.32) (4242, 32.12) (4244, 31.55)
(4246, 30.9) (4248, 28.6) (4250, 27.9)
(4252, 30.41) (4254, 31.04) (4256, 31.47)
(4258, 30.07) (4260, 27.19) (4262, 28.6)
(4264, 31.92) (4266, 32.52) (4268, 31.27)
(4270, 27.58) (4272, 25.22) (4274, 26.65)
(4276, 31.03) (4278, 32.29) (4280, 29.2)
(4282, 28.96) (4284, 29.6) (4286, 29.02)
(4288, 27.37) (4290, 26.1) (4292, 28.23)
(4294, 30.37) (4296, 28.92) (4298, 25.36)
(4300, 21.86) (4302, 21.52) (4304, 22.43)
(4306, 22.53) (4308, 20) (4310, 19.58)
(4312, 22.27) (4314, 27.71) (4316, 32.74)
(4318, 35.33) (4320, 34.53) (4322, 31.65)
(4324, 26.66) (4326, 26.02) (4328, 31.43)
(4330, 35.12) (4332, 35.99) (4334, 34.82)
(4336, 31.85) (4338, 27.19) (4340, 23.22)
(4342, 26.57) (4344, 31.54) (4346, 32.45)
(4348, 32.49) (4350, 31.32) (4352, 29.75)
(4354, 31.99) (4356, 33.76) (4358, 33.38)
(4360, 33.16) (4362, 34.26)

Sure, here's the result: 4.4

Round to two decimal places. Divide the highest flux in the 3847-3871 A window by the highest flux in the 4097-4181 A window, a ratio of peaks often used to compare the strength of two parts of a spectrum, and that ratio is 0.77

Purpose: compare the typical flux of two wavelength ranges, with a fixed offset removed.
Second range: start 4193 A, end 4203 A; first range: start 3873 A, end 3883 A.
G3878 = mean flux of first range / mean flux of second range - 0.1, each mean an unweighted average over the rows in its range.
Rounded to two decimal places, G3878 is 0.70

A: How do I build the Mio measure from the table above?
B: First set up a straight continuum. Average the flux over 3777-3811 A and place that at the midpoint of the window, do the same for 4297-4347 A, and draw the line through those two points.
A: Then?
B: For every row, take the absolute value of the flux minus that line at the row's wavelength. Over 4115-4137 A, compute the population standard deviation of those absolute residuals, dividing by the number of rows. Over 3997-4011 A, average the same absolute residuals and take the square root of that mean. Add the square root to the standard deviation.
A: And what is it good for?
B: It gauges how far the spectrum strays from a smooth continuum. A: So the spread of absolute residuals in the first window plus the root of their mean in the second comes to 3.15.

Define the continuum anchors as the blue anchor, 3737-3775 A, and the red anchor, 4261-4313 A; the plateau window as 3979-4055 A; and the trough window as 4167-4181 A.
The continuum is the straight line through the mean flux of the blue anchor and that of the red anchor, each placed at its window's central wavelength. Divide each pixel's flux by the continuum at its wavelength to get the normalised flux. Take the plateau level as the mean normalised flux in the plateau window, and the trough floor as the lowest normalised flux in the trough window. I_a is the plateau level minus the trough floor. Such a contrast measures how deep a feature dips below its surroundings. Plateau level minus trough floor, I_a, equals 0.11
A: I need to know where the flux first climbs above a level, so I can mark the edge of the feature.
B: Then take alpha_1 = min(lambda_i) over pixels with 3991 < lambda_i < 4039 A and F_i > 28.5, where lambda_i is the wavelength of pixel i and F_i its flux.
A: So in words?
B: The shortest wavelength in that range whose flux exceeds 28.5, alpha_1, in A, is 3992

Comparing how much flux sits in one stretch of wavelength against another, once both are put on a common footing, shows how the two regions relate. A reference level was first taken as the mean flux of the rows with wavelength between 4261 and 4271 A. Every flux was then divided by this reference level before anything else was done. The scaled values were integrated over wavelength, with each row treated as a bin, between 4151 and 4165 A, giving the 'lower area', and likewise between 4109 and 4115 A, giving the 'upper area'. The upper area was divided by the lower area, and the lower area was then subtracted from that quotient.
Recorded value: -15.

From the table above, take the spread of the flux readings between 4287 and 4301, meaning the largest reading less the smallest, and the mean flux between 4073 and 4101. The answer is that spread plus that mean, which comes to 40.0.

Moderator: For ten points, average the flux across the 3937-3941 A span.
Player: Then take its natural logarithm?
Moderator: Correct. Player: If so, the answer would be 2.61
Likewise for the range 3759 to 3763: 3.19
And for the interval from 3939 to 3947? 2.91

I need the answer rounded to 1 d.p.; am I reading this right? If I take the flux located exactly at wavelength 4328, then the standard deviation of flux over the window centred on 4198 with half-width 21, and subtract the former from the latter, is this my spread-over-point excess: -29.8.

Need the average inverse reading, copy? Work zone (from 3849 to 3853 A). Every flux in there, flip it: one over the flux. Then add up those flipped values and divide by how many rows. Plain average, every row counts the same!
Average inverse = 0.039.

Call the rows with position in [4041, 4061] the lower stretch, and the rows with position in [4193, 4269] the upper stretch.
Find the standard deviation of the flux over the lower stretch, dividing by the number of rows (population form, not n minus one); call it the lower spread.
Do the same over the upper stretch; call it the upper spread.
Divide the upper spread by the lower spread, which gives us 0.96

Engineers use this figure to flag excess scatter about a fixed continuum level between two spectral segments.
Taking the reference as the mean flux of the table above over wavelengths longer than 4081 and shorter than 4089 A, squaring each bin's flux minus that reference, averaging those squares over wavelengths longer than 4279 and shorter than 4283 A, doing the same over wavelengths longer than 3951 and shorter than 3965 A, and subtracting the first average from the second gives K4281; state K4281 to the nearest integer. 130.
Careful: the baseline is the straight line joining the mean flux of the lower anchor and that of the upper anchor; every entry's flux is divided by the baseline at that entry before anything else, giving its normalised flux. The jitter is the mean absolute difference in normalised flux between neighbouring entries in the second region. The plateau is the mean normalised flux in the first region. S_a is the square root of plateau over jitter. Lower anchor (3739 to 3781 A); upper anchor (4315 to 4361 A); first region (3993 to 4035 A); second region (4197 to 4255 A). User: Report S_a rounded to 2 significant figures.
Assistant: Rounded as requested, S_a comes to 4.7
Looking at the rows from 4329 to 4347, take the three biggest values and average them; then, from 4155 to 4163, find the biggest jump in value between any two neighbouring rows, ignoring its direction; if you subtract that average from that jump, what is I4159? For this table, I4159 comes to -32.7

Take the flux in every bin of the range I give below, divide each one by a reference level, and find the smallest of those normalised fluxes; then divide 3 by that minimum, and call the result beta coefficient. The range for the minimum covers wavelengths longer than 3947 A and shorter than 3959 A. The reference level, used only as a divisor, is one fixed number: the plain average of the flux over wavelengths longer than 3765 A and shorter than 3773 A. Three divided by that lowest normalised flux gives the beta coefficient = 3.1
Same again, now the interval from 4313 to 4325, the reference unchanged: 2.7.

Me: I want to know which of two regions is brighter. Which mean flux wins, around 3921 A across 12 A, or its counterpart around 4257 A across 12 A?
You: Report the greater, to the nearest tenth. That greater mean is 29.8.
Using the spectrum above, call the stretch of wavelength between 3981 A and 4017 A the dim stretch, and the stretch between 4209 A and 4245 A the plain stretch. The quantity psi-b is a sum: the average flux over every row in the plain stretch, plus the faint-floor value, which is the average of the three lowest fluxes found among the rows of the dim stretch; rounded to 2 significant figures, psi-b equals 60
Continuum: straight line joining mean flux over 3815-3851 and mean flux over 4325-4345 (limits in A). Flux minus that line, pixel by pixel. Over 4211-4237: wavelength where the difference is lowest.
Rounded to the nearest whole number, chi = 4226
